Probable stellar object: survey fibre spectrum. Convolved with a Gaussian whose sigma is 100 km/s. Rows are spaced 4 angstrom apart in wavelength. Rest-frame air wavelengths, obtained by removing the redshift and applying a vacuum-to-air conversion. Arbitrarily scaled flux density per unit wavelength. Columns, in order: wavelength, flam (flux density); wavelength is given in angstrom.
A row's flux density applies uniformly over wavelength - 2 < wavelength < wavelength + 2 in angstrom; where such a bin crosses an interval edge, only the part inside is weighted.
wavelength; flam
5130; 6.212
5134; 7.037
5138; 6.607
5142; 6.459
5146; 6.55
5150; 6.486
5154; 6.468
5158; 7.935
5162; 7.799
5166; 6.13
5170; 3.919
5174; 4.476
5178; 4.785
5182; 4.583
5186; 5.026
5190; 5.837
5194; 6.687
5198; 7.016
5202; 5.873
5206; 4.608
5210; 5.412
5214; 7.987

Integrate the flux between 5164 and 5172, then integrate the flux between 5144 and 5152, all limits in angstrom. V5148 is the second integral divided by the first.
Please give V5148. 1.3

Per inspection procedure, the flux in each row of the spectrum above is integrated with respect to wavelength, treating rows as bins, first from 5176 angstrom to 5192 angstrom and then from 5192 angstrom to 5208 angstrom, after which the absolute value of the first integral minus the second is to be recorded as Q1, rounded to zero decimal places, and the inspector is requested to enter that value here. 16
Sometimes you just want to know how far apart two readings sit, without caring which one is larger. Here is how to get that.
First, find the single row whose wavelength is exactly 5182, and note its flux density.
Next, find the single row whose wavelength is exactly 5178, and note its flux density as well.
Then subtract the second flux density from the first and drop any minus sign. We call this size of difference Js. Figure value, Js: 0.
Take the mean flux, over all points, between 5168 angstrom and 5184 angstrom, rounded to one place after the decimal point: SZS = 4.4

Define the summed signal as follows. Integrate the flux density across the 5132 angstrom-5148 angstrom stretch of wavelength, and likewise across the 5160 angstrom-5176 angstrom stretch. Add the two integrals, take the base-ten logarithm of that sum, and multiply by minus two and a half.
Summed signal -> -5.73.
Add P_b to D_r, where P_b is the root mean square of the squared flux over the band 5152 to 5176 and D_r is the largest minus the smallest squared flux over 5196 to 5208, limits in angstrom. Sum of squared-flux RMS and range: 72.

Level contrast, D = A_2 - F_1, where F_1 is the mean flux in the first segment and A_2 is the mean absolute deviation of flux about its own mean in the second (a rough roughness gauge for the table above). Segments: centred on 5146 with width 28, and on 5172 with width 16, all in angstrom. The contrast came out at -6.14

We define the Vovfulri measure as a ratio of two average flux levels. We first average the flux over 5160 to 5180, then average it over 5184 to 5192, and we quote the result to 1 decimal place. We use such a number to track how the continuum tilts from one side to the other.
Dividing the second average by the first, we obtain 1.0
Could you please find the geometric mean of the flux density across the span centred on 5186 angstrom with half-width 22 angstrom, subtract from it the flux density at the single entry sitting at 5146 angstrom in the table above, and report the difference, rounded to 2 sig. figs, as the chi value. -1.3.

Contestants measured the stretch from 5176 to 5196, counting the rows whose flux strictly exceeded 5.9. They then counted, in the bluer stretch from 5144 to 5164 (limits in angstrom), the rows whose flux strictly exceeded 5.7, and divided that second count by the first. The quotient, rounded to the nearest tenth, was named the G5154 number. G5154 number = 5.0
